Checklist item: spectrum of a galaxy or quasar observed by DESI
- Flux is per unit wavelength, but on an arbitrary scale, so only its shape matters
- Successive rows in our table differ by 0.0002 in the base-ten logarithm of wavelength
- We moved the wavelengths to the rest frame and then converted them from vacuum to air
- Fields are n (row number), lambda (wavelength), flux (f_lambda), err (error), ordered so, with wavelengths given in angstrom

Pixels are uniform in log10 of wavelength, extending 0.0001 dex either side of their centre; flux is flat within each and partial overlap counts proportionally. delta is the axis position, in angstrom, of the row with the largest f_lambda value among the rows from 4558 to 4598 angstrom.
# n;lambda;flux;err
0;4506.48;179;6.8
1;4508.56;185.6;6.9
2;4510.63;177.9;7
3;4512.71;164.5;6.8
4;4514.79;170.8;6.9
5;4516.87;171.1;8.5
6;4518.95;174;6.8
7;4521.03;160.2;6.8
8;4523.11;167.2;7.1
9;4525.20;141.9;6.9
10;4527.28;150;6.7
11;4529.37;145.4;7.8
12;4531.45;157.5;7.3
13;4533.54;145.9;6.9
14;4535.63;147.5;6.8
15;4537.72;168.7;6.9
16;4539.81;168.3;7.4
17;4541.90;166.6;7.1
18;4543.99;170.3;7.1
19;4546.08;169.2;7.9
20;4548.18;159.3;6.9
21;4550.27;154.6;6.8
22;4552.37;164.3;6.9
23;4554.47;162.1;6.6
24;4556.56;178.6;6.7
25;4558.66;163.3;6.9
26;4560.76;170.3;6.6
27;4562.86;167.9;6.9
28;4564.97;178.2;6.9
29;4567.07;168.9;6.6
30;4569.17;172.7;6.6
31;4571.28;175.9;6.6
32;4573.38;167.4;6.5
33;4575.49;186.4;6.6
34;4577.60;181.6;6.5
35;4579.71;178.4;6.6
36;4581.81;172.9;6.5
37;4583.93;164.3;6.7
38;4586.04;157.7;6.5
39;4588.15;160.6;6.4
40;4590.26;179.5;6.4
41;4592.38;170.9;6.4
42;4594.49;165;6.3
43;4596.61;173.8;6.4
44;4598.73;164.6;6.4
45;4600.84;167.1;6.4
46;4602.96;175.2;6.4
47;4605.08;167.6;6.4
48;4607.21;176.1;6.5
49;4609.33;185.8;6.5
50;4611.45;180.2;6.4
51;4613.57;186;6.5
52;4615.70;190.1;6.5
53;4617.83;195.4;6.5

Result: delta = 4575.49 angstrom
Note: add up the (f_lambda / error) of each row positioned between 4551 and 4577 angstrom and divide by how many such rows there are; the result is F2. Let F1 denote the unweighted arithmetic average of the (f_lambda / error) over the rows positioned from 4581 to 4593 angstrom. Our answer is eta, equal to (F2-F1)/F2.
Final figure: -0.01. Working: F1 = 25.9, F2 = 25.6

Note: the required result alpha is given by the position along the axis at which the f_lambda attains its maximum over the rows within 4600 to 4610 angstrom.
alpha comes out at 4609.33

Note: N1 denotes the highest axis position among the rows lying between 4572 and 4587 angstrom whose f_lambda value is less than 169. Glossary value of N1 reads 4586.04 angstrom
